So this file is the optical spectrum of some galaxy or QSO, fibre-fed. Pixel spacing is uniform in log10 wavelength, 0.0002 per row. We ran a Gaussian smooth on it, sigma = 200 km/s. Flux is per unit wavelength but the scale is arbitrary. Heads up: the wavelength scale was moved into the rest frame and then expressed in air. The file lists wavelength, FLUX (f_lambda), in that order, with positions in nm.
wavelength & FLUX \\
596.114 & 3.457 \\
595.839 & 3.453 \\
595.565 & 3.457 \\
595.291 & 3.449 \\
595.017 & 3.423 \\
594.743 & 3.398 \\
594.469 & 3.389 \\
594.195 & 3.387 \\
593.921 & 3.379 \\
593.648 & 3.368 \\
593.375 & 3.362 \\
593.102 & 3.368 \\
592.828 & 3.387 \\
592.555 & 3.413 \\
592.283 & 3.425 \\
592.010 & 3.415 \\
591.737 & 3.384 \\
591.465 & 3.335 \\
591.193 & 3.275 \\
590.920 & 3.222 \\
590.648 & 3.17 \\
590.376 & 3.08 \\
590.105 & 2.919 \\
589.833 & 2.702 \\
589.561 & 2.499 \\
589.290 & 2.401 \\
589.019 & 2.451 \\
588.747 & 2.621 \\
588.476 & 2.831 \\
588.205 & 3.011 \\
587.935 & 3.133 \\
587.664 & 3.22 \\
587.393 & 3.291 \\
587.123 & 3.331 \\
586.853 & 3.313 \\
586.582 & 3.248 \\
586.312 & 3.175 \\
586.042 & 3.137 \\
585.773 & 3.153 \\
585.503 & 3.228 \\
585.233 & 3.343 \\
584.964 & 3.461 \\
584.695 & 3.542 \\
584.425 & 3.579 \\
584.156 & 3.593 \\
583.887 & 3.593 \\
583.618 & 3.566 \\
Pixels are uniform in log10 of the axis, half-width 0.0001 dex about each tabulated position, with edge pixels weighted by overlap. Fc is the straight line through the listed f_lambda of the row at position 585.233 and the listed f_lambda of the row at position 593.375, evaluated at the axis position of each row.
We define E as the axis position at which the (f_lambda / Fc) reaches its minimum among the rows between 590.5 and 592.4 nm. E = 590.648 nm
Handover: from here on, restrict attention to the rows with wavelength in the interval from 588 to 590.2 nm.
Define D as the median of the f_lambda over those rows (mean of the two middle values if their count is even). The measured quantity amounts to 2.66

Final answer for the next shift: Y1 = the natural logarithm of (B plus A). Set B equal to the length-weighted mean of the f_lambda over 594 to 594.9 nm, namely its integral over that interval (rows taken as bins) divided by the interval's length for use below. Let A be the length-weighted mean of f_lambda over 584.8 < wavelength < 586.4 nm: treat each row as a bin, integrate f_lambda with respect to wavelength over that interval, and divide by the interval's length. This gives 1.894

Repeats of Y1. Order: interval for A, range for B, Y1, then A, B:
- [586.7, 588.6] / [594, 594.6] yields 1.879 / 3.16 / 3.38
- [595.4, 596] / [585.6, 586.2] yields 1.888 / 3.45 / 3.15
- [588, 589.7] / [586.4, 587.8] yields 1.780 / 2.66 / 3.28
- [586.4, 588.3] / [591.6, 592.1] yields 1.890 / 3.22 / 3.40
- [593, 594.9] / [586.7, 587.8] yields 1.897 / 3.38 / 3.29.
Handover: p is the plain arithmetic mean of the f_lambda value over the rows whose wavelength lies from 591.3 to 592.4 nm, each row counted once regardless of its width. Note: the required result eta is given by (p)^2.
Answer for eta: 11.5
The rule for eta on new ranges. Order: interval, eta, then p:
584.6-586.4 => 10.8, 3.3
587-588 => 10.5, 3.2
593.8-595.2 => 11.5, 3.4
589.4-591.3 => 8.9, 3.0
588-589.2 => 7.4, 2.7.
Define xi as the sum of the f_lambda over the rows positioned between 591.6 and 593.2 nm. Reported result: 20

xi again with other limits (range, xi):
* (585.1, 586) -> 10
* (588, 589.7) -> 16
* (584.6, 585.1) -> 7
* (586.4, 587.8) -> 16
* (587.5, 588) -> 6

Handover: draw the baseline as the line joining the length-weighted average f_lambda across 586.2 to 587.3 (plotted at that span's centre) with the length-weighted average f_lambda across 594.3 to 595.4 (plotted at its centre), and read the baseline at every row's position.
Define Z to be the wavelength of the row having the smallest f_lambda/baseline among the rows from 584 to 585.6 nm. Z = 585.503 nm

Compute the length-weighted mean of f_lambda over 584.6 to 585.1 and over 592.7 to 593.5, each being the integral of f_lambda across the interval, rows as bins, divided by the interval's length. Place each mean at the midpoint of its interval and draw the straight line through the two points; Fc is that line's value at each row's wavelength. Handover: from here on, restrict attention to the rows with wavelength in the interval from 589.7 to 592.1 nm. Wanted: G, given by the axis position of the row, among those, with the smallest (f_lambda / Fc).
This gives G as 589.833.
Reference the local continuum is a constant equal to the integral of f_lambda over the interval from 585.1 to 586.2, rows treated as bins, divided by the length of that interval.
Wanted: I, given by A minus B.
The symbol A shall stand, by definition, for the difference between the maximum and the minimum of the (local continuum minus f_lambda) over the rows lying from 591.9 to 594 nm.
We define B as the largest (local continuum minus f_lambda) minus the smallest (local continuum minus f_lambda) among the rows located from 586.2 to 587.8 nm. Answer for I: -0.09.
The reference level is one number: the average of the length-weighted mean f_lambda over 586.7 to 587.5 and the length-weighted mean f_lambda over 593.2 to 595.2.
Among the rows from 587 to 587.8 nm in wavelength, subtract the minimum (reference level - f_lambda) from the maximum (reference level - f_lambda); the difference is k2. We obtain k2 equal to 0.11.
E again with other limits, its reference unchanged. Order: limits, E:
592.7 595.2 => 593.375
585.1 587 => 586.042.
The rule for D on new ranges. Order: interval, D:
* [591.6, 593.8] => 3.39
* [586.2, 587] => 3.25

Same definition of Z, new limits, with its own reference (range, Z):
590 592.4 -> 590.105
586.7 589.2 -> 589.019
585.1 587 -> 586.042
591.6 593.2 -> 593.102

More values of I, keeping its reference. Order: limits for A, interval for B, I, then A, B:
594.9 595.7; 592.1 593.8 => -0.03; 0.034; 0.06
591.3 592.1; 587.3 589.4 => -0.81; 0.080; 0.89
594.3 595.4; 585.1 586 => -0.13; 0.060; 0.19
